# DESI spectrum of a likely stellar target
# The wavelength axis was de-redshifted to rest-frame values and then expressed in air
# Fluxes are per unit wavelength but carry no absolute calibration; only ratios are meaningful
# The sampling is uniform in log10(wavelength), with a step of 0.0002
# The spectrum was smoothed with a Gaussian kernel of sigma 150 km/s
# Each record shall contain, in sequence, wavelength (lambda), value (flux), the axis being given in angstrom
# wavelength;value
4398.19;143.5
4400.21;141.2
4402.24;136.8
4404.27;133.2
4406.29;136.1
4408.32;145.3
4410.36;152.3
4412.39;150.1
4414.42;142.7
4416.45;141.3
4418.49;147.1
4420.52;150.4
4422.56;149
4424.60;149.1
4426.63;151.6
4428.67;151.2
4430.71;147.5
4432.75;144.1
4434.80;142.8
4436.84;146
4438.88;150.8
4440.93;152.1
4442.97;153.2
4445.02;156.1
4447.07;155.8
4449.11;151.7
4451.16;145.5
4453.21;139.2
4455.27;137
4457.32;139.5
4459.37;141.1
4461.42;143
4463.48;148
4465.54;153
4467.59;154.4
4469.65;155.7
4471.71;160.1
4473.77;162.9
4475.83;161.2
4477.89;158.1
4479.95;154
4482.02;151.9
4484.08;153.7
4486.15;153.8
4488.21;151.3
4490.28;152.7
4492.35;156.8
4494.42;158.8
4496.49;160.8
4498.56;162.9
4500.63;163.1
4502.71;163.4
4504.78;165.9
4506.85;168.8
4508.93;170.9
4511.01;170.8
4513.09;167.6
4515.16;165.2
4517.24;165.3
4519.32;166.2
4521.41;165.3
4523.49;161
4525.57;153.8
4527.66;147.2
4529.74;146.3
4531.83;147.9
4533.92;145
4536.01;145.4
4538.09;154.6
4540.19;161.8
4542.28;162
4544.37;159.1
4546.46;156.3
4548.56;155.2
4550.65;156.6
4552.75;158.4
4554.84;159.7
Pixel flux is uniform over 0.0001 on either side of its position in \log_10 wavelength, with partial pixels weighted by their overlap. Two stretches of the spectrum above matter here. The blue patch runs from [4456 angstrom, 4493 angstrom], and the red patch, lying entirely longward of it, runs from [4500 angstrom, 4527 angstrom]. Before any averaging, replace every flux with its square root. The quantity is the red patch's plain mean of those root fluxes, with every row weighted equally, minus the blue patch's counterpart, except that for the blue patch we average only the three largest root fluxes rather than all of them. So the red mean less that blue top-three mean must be 0.1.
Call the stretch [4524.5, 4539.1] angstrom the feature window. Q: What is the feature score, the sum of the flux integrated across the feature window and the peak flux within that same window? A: 2325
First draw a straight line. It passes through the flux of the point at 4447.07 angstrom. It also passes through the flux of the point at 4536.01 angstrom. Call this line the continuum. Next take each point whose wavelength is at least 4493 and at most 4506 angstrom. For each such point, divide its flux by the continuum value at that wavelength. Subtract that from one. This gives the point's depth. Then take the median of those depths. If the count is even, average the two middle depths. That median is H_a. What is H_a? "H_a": -0.09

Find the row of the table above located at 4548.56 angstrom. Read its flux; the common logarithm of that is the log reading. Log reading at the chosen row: 2.191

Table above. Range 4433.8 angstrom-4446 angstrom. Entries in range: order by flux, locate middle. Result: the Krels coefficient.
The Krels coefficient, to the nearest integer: 151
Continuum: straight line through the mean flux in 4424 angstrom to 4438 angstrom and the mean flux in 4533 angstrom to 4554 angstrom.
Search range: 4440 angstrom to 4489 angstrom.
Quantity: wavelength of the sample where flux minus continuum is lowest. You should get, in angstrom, 4455.27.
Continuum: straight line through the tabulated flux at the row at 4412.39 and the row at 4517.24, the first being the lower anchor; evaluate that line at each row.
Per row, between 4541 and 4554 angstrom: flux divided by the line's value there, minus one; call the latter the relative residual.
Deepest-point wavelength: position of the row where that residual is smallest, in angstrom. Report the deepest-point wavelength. 4548.56 angstrom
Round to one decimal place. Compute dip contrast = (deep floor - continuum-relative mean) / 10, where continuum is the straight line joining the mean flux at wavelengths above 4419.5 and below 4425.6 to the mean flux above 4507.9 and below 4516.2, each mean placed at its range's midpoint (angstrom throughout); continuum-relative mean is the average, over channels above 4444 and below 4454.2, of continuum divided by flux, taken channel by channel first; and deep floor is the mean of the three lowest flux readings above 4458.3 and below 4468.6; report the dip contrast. 14.3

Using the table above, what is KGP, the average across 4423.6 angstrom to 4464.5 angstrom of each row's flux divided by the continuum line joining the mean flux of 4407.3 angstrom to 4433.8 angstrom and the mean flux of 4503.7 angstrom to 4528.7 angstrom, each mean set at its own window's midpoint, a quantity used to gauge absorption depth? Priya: 0.971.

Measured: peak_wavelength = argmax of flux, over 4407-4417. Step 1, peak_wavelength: 4410.36 angstrom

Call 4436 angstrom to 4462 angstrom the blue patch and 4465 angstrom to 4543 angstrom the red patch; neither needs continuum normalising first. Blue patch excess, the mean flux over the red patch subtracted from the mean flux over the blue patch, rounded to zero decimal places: -11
